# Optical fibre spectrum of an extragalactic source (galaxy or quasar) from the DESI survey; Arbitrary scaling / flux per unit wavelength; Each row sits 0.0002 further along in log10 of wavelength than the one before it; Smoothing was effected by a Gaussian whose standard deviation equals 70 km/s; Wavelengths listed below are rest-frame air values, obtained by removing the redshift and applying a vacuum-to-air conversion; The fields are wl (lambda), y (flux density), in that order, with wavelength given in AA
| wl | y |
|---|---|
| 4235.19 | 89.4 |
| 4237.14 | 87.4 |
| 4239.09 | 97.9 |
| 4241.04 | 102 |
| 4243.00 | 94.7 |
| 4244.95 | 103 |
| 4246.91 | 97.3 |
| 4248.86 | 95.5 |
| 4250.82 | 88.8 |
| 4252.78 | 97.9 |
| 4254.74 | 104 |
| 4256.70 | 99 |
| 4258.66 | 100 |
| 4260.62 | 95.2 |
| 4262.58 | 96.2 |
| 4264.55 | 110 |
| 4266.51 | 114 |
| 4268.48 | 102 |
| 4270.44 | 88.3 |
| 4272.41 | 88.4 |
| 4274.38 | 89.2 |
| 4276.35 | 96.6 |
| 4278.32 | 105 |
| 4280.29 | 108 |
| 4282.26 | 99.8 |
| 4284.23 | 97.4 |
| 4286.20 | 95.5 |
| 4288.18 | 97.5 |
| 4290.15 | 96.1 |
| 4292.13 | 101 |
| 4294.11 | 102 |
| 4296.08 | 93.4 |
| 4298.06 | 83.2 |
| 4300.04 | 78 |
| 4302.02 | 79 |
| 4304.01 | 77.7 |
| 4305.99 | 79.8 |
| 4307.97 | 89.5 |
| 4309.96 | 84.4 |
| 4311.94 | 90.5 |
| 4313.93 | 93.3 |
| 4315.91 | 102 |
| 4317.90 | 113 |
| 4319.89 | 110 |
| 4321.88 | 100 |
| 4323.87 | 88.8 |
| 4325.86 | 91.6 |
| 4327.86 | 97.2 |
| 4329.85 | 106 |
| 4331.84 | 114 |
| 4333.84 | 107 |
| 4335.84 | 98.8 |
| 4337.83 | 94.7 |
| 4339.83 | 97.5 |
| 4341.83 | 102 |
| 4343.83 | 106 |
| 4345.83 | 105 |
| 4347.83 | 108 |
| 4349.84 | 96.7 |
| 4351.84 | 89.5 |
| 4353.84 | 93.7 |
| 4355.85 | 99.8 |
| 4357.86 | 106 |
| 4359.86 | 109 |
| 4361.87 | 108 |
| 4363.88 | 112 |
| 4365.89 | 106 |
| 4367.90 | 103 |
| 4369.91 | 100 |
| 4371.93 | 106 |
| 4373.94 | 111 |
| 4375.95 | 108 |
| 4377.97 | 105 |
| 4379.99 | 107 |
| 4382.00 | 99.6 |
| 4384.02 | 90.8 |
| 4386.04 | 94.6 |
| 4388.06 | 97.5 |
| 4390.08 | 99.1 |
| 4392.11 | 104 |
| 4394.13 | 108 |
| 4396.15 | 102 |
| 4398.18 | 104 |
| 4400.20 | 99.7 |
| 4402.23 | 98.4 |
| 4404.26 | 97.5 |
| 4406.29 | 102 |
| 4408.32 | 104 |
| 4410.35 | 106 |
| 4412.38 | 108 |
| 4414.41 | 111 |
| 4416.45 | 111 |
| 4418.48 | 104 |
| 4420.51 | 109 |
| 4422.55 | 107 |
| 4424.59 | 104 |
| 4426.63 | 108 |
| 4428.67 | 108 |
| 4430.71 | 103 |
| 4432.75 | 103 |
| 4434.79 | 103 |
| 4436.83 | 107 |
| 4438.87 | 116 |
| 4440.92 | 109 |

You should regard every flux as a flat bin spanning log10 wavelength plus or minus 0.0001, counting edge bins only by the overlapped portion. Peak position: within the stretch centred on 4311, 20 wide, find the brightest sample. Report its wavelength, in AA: 4317.90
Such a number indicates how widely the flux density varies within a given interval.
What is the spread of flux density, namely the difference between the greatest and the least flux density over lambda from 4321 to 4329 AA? 11.2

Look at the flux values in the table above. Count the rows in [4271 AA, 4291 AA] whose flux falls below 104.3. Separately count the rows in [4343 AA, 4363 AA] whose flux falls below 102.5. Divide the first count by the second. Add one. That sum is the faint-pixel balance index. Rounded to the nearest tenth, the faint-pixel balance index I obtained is 3.0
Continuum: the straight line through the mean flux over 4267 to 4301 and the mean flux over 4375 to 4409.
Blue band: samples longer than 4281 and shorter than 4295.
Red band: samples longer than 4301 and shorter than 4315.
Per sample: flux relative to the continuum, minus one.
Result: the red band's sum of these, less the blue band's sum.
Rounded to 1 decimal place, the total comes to -1.1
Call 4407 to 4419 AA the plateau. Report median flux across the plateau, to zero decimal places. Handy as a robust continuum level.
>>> 107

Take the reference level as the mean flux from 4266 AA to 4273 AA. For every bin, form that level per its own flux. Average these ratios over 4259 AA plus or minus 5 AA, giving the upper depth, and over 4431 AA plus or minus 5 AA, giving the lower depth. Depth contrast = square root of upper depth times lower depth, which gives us 0.96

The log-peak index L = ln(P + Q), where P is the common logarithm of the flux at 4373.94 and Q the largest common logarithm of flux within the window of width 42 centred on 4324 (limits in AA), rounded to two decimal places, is 1.41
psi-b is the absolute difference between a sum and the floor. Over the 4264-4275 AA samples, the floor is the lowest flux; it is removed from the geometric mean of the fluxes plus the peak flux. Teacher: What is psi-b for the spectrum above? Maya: 124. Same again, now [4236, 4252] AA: 111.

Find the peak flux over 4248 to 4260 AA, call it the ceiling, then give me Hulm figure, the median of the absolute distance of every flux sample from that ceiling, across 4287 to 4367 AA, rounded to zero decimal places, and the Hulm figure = 7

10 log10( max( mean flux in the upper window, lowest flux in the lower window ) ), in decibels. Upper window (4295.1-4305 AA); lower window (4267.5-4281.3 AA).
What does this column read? 19.46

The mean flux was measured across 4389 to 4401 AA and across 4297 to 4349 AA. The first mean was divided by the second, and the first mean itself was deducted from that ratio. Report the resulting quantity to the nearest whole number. -102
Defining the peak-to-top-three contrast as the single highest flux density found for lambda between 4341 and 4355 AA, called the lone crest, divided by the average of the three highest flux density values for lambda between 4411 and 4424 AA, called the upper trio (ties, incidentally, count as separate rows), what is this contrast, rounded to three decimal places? 0.979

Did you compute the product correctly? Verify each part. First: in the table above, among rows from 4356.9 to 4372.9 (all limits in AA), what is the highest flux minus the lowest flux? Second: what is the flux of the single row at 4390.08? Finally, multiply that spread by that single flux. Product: 1189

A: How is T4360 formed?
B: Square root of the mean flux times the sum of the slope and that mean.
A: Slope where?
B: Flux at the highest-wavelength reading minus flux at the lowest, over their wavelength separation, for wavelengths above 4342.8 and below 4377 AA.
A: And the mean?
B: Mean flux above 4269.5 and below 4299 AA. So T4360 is 96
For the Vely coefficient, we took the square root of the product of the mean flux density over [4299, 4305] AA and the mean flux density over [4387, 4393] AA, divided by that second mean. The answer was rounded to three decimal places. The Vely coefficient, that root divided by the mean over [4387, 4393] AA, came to 0.884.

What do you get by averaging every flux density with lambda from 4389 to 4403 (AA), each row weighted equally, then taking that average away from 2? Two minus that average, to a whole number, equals -100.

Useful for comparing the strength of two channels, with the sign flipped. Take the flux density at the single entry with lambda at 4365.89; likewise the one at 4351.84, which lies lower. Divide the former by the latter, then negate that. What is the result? -1.18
